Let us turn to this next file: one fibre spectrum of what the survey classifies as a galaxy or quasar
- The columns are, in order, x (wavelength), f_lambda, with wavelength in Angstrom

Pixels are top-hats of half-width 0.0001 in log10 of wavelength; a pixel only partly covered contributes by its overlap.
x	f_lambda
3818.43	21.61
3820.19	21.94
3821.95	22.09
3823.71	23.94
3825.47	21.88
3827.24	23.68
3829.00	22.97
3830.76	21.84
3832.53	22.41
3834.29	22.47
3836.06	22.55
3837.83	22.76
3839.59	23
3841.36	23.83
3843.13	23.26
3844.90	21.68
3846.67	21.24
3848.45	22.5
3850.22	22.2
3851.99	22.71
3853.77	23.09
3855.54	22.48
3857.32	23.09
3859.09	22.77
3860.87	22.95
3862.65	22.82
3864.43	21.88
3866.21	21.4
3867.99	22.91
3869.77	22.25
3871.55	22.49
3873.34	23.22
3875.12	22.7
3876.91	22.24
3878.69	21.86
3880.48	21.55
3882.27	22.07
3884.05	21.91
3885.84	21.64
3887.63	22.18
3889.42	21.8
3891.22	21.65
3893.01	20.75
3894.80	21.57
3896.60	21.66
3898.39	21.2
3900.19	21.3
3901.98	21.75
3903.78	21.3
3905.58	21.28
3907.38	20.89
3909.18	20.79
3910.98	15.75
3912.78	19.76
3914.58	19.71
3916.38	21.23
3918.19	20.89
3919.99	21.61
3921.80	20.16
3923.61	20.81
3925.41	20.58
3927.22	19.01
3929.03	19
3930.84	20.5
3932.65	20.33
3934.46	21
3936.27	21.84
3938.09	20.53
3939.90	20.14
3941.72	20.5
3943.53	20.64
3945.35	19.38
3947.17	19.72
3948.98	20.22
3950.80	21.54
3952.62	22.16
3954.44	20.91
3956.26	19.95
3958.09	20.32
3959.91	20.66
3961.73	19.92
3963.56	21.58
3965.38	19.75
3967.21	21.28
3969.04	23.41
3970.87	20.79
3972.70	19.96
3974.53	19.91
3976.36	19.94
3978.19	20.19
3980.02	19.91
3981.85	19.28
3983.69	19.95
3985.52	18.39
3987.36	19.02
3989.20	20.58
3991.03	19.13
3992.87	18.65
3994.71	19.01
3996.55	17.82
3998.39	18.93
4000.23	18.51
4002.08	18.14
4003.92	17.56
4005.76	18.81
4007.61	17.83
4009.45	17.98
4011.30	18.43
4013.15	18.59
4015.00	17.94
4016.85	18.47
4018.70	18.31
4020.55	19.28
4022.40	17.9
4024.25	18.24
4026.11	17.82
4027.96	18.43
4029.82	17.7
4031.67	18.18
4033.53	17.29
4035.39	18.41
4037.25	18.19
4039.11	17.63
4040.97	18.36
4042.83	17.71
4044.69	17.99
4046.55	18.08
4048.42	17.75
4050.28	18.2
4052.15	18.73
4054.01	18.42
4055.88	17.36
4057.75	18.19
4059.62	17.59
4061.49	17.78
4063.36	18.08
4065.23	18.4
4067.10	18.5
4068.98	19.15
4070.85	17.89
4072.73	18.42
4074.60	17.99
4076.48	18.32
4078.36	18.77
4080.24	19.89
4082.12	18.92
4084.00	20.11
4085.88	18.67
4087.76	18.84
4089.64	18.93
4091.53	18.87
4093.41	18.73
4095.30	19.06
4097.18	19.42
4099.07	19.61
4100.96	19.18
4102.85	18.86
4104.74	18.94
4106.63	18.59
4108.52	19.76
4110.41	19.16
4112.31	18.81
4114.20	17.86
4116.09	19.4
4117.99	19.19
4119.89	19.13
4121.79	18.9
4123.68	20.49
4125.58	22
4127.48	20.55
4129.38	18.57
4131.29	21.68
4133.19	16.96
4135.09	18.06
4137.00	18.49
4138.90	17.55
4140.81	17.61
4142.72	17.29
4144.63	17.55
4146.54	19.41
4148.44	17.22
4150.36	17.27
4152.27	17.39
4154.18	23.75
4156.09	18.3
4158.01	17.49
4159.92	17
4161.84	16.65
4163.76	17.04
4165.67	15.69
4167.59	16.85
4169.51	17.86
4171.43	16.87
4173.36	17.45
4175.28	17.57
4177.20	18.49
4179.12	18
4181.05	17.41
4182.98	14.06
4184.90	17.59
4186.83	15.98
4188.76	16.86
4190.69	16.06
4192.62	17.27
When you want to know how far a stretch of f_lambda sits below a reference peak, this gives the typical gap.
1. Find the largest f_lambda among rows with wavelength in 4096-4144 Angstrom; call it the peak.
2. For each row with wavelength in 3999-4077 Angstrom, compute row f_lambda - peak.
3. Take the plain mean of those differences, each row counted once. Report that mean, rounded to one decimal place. -3.8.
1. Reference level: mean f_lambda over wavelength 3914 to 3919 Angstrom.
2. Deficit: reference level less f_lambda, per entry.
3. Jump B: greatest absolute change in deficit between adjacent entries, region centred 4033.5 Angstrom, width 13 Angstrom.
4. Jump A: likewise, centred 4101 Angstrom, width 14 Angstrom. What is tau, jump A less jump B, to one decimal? -0.7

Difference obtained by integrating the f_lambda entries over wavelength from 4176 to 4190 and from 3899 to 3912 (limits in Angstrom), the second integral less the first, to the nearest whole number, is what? 29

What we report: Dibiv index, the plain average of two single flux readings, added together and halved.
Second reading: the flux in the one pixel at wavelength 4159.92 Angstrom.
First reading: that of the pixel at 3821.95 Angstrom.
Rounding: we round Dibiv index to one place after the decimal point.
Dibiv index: 19.5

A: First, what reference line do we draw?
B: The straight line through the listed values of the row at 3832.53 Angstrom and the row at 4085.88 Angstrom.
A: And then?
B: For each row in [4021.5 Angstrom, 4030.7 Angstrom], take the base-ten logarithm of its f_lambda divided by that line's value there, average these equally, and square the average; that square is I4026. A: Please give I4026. 0.0013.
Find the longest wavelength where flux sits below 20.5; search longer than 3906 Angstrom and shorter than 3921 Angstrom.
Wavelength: 3914.58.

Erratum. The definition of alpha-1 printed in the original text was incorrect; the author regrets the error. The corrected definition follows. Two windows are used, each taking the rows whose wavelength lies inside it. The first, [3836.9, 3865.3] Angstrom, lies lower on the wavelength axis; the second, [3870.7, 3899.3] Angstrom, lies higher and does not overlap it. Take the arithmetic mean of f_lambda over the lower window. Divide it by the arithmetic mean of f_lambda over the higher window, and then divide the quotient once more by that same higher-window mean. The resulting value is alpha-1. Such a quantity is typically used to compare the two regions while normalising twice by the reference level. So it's 0.047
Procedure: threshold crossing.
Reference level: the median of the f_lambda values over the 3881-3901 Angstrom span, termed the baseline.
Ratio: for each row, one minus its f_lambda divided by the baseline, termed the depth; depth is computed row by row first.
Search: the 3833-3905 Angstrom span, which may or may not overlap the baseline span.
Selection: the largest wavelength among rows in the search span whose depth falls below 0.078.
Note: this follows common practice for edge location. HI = 3903.78 Angstrom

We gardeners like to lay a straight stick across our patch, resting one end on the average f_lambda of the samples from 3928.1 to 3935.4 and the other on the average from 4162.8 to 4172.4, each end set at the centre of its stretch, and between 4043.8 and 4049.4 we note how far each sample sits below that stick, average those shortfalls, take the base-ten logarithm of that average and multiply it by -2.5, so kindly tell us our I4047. 0.5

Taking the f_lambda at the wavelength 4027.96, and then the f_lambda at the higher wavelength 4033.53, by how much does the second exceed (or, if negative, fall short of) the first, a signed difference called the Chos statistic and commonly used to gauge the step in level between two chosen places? -1.1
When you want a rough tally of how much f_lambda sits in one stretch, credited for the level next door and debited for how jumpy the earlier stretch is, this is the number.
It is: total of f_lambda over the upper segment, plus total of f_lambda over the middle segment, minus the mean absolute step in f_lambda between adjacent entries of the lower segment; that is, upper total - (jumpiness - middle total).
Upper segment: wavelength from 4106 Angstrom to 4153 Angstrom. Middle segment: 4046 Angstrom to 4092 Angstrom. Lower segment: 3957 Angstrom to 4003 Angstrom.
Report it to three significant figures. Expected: 930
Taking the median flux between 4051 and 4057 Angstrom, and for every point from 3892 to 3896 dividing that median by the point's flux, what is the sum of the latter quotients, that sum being 1.7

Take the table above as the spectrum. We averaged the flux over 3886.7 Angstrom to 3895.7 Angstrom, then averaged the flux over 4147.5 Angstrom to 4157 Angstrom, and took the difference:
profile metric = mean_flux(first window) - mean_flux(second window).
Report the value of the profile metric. 3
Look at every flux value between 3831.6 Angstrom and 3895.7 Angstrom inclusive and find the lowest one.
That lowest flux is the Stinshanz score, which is 20.75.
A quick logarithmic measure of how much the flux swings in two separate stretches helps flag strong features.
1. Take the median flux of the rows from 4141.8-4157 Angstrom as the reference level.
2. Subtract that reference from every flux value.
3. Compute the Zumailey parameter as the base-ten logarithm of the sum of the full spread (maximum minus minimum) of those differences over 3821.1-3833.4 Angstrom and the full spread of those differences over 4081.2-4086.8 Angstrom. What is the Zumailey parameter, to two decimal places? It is 0.55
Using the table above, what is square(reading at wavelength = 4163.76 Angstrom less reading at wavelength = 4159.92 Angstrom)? 0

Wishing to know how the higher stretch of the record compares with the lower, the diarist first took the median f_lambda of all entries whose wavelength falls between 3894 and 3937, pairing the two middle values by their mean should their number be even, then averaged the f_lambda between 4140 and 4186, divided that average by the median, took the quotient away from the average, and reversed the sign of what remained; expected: -16.7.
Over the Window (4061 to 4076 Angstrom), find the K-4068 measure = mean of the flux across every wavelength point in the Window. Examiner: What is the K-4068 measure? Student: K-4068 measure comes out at 18.3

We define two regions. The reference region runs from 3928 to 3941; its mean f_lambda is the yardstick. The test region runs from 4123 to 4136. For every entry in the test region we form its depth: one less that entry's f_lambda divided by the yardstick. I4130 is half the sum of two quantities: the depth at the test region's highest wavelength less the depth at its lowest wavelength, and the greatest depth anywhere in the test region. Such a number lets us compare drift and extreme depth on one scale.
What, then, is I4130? 0.145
